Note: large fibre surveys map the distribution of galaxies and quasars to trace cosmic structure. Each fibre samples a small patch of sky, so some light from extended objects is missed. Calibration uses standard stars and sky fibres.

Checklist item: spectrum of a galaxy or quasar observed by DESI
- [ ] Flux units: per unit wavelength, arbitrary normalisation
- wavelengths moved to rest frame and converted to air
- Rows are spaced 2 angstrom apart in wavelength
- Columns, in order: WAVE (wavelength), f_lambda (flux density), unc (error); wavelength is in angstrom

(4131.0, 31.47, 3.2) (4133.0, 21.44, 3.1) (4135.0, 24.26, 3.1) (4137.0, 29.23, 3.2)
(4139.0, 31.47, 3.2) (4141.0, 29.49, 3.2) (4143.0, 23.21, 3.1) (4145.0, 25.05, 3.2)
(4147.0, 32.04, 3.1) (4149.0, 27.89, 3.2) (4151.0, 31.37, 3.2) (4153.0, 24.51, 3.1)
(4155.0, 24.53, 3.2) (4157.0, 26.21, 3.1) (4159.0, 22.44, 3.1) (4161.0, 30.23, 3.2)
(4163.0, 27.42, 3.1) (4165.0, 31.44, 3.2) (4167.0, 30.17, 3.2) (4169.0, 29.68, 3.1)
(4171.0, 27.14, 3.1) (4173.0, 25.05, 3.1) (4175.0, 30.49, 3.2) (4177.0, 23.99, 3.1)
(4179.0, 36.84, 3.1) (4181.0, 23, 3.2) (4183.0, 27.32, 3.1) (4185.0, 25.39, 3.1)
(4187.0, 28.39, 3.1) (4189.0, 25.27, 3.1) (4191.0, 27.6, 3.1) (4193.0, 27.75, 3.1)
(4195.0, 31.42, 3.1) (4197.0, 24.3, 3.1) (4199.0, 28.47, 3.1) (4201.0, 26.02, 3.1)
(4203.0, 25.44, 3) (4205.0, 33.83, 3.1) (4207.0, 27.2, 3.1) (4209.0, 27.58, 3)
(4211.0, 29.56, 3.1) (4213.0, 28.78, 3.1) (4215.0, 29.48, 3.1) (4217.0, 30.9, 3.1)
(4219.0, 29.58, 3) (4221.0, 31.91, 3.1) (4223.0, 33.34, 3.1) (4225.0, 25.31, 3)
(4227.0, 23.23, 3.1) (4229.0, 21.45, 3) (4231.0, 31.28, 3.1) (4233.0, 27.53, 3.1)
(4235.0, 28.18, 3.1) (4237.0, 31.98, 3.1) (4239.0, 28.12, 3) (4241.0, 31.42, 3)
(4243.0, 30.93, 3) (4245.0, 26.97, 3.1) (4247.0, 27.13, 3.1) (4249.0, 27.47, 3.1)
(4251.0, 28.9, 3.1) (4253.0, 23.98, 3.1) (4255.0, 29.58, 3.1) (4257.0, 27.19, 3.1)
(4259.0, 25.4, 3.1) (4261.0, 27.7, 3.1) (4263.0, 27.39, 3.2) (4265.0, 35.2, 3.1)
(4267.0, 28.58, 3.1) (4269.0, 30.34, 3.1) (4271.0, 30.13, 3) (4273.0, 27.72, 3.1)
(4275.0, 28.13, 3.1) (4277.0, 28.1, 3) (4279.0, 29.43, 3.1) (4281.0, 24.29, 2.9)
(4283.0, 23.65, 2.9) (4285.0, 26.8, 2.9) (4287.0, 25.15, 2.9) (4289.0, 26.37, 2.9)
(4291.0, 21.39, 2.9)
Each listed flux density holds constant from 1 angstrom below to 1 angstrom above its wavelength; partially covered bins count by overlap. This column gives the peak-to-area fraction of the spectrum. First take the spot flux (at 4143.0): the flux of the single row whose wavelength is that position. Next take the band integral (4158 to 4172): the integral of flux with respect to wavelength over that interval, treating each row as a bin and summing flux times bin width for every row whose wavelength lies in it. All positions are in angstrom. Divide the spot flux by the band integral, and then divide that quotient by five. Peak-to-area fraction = 0.012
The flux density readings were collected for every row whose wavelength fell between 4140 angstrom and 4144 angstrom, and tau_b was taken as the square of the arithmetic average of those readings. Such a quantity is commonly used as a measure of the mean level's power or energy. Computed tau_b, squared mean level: 694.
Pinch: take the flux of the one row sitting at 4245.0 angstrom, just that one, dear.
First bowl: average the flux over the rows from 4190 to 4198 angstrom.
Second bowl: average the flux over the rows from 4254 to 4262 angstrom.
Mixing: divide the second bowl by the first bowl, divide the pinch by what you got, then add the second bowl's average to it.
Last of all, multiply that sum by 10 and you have 547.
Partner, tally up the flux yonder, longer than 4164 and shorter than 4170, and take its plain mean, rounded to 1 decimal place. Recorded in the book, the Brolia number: 30.4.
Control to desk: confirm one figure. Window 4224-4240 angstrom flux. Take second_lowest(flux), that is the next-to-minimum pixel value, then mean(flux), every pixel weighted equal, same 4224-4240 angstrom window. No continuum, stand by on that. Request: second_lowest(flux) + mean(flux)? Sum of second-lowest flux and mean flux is 50.4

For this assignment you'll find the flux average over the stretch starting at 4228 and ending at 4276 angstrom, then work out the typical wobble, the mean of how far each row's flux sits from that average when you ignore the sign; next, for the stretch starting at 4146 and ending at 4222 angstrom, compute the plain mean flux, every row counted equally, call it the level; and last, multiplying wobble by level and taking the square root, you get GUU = 7.5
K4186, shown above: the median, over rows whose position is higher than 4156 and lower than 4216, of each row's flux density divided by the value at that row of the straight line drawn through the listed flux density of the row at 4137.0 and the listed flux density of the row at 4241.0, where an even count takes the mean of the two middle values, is 0.91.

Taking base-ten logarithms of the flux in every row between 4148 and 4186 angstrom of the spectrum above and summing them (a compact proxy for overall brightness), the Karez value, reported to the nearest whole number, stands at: 27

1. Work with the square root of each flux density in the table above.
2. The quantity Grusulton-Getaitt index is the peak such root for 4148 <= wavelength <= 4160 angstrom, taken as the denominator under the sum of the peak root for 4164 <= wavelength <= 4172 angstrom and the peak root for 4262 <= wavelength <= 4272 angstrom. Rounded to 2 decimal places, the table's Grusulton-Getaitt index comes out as 2.06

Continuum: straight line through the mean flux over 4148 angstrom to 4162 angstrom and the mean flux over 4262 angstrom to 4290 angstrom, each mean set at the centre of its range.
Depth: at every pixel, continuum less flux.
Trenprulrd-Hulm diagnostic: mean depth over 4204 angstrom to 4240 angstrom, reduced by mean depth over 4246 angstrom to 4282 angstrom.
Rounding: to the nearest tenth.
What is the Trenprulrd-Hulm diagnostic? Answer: -1.1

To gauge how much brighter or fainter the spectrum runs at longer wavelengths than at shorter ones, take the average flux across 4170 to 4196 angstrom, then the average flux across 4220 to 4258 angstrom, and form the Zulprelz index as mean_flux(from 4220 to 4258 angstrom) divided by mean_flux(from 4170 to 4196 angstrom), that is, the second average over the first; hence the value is 1.02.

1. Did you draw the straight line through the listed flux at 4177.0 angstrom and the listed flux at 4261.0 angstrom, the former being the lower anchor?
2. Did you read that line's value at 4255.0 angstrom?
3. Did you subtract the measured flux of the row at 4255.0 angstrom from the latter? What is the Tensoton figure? -2.1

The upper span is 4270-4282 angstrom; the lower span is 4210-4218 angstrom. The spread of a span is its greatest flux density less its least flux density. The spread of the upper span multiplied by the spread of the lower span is 12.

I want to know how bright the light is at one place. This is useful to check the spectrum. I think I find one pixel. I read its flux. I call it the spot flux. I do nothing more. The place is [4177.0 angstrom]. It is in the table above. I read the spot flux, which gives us 23.99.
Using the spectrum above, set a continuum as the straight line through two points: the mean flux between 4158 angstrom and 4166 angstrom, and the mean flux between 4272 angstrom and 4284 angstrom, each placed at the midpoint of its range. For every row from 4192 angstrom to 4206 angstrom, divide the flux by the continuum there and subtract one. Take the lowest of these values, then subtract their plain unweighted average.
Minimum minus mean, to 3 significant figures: -0.141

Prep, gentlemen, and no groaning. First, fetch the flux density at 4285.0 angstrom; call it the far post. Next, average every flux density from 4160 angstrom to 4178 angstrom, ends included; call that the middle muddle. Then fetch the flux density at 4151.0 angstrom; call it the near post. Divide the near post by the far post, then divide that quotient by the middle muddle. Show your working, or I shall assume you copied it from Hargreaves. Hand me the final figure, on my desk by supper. 0.041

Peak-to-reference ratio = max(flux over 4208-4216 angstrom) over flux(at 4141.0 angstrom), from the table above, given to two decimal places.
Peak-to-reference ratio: 1.00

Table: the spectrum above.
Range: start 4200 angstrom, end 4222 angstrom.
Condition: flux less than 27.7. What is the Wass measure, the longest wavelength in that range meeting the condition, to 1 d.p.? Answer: 4209.0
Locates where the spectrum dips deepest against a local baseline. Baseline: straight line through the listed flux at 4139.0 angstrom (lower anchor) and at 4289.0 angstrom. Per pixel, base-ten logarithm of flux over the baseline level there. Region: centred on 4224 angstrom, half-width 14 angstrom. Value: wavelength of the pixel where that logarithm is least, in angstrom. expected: 4229.0 angstrom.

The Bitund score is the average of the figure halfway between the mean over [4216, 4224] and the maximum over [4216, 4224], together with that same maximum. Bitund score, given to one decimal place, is 32.9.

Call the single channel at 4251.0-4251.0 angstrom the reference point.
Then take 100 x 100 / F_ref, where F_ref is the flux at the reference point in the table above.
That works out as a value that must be 346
